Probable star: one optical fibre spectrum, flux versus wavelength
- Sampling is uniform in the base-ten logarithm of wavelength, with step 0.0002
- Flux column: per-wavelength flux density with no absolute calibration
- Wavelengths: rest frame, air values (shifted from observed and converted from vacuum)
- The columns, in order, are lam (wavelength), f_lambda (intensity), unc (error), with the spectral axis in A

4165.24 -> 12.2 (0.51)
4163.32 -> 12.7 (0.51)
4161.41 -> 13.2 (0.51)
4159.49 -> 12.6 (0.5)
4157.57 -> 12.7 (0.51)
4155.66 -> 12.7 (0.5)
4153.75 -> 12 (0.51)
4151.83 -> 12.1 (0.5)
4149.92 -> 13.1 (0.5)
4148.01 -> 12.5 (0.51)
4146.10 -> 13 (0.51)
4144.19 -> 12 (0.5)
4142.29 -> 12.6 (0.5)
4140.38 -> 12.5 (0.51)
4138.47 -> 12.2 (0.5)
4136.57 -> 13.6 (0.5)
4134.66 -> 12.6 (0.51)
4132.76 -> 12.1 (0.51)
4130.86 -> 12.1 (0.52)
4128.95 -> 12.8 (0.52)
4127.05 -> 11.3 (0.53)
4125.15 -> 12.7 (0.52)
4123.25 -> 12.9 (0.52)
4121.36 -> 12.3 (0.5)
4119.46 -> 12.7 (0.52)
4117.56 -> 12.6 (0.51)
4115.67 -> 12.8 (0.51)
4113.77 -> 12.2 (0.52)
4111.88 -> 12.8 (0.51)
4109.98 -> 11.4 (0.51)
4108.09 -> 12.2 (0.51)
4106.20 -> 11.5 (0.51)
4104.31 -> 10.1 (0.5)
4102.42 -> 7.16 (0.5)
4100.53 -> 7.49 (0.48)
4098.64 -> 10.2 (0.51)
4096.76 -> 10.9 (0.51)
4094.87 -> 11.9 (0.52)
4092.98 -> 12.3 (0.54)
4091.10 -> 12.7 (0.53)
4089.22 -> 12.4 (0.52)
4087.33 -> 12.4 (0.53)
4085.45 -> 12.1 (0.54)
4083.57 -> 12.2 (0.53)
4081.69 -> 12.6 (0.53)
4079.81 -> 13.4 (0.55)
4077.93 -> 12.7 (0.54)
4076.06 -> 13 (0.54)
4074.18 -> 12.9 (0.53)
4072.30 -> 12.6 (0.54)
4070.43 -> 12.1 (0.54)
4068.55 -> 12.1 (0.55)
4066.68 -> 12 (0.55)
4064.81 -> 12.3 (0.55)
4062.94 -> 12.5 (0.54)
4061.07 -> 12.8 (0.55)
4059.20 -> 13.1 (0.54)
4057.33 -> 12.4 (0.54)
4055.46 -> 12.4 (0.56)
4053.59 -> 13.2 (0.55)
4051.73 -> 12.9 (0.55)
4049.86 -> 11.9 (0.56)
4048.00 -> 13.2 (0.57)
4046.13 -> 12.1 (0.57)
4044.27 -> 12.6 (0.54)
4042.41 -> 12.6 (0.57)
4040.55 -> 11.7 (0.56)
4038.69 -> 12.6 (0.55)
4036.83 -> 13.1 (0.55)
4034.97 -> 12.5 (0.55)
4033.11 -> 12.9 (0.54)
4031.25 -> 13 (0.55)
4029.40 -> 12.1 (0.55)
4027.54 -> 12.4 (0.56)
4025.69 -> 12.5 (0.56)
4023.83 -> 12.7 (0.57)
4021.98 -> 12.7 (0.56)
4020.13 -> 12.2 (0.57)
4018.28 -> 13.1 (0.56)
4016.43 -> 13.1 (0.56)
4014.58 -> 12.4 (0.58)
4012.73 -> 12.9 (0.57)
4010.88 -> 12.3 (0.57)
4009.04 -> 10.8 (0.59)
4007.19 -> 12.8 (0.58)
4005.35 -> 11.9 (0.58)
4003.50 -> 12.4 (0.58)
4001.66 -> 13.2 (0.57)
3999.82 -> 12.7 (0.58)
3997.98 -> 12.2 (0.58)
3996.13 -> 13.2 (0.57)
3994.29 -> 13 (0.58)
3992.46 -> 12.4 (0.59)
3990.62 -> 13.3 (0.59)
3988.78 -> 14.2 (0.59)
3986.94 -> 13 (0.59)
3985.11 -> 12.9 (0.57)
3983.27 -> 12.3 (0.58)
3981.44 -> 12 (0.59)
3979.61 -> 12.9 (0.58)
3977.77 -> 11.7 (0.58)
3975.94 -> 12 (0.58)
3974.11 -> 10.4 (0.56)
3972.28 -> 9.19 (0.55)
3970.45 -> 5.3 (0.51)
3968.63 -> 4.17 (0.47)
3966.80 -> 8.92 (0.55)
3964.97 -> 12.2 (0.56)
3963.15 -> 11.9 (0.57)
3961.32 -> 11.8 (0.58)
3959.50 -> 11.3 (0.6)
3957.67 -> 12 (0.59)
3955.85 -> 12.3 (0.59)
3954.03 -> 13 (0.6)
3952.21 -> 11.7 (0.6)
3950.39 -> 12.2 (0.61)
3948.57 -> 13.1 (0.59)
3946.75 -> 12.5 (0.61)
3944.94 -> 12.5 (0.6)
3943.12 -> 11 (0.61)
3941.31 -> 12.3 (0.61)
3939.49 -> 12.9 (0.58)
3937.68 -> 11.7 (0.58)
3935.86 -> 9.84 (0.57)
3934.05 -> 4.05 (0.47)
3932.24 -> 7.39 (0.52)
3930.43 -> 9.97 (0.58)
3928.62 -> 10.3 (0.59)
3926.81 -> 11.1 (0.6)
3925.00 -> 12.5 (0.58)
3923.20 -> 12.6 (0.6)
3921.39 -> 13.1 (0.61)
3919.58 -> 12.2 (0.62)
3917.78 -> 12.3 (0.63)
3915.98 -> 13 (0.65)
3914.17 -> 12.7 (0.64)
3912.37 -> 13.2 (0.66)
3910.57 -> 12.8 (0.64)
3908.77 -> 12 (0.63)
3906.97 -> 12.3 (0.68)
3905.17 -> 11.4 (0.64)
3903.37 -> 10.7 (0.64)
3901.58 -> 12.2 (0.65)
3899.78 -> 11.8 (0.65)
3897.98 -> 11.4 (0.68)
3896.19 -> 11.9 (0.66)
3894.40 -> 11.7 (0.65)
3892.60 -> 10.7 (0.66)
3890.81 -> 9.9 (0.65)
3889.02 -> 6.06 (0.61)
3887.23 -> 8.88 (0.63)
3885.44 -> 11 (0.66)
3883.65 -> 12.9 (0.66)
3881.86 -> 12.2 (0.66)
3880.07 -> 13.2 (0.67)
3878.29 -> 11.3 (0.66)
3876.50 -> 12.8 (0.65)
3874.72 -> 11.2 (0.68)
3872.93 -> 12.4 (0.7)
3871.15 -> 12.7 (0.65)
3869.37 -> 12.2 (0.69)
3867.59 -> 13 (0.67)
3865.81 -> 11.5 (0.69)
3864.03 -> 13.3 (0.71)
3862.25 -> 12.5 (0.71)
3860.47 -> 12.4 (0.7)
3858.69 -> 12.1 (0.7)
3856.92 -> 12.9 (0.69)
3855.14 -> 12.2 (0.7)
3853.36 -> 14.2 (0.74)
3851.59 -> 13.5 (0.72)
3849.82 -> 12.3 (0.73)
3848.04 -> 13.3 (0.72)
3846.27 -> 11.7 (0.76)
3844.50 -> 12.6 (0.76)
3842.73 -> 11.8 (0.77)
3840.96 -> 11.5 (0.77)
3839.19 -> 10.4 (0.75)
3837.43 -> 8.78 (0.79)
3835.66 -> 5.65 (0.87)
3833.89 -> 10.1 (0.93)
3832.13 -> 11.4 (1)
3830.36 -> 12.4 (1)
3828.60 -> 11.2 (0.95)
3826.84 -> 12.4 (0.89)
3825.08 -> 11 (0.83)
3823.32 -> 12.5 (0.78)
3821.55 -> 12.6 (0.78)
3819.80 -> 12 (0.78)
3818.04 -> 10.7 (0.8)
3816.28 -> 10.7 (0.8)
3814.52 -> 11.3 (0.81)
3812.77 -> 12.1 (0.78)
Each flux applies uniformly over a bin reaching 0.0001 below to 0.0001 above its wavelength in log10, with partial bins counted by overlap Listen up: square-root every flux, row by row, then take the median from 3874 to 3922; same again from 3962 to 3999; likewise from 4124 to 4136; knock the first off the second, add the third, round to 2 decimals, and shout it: 3.54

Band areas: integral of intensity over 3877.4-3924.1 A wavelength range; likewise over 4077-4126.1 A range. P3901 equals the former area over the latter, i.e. 0.941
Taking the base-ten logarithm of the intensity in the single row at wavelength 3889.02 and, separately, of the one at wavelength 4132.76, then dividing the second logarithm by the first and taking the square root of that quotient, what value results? 1.18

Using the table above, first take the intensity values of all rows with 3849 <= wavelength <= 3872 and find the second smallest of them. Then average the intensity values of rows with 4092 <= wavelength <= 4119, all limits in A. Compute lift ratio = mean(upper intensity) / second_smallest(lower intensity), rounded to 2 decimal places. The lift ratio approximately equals 0.92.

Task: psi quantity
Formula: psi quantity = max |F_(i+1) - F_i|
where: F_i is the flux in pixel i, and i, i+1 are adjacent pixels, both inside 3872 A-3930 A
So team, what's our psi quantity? 3.8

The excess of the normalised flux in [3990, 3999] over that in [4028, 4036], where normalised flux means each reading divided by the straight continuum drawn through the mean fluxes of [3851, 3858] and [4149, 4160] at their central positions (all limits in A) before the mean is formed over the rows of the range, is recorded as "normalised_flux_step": 0.009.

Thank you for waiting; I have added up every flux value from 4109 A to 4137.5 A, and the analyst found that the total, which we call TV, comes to 187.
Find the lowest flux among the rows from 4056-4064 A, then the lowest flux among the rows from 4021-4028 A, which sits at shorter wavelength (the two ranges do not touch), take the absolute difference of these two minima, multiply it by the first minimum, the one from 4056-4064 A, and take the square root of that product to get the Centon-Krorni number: 0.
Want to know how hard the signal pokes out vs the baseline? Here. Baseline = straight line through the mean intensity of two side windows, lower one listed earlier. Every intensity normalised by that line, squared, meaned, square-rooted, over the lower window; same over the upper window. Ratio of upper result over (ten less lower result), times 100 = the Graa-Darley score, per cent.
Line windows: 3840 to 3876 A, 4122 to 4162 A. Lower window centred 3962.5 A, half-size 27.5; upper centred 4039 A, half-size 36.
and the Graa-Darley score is 11.0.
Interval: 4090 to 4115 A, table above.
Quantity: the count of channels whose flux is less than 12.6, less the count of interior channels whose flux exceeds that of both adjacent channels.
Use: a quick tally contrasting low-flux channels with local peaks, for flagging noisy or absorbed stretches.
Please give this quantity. 9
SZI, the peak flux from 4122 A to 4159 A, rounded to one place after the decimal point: 13.6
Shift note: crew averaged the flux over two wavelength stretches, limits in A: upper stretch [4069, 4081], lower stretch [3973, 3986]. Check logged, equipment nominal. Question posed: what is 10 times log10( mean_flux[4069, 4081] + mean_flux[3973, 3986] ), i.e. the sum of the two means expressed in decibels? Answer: 13.9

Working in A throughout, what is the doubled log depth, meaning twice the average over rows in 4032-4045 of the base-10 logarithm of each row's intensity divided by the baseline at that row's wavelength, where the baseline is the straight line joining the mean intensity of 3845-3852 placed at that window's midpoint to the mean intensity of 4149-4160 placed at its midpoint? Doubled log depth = 0.00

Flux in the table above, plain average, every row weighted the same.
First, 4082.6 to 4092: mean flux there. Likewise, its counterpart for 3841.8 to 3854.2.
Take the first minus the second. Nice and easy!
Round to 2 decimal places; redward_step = -0.41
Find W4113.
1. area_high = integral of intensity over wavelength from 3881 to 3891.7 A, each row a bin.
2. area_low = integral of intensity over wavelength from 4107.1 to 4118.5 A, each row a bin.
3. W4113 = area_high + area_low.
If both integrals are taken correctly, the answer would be 249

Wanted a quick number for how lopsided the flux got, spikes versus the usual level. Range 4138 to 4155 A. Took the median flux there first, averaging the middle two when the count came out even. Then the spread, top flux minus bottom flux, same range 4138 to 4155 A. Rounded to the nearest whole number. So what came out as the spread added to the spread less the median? -10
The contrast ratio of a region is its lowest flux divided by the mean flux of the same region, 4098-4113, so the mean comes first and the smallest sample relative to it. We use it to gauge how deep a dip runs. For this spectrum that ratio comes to 0.69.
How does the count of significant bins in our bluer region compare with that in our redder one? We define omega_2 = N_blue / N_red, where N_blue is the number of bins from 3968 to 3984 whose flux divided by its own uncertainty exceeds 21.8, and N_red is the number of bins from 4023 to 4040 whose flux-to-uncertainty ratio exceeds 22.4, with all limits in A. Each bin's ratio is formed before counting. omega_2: 0.20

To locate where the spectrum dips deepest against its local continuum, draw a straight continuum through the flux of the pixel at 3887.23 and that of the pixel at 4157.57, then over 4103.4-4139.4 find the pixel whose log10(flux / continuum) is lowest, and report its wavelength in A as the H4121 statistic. 4104.31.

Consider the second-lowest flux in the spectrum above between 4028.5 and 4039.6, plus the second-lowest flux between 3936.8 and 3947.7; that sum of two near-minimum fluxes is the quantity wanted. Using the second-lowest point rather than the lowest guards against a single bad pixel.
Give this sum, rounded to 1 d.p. 24.2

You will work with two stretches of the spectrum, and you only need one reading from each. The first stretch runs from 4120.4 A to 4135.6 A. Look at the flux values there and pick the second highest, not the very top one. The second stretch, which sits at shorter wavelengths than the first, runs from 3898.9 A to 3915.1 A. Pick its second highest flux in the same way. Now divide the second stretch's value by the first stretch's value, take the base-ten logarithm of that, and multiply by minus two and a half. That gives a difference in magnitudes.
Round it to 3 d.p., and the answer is 0.000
